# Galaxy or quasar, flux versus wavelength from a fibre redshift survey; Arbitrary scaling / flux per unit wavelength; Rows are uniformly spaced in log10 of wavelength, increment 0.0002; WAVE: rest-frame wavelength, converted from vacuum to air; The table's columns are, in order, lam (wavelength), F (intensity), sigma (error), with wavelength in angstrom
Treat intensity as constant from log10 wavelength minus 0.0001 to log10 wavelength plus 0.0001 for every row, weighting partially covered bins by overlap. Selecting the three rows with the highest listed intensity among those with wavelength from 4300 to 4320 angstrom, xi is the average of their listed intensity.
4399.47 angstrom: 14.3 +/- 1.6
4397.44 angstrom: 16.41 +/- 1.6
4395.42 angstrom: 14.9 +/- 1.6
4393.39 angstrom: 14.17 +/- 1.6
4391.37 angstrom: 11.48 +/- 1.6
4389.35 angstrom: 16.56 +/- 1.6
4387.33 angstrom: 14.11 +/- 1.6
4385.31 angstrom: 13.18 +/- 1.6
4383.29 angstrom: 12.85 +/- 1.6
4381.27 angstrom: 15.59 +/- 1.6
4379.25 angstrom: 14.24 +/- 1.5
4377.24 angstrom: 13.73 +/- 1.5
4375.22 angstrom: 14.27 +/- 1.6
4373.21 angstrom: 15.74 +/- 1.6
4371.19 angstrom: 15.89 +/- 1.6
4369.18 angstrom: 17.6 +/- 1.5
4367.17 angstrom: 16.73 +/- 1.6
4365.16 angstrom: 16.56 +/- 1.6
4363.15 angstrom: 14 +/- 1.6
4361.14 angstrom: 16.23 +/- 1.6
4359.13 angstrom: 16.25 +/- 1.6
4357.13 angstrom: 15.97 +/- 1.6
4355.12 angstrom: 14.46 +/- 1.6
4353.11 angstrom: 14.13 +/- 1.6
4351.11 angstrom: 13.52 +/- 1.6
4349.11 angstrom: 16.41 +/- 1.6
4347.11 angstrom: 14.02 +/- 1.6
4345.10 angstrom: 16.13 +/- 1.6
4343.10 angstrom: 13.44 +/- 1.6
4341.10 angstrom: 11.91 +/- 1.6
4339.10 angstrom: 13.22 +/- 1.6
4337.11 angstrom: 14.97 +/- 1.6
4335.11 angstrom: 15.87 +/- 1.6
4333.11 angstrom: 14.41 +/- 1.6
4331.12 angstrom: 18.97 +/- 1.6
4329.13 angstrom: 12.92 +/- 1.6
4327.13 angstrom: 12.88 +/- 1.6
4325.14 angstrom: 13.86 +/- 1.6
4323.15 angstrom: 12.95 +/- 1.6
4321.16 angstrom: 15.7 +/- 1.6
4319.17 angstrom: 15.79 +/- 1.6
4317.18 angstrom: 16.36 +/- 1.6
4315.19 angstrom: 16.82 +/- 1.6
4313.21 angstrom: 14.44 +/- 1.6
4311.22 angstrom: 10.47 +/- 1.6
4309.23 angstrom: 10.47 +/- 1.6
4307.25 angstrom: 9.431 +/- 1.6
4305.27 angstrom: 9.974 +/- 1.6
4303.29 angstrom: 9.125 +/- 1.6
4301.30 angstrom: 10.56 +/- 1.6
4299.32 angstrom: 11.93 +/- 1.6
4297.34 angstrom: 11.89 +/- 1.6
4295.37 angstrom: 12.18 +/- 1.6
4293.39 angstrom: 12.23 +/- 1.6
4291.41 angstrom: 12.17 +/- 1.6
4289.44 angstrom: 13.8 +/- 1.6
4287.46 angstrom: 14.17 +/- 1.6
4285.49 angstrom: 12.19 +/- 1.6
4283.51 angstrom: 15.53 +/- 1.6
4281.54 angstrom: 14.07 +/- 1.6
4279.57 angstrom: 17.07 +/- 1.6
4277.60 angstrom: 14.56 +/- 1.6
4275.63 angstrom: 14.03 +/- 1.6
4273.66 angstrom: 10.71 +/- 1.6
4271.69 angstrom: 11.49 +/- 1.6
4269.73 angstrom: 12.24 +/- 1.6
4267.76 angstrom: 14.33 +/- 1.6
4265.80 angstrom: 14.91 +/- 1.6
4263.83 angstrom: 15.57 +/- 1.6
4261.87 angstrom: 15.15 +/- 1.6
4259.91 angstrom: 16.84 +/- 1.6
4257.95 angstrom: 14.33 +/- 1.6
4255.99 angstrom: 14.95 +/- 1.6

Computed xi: 16.3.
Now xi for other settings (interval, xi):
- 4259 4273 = 15.9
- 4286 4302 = 13.4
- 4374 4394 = 15.5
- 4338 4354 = 15.6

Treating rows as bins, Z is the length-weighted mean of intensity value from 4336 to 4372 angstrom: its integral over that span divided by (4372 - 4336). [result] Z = 15.1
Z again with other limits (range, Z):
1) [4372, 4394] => 14.2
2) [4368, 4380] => 15.3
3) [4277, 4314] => 12.4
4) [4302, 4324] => 12.8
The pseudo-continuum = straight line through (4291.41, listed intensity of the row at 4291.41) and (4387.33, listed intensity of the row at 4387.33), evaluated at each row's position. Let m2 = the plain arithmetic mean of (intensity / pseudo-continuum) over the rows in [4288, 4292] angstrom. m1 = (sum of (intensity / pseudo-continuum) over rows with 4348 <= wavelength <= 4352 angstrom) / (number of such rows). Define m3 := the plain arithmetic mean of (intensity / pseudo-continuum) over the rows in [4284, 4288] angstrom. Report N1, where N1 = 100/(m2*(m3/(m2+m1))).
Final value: 188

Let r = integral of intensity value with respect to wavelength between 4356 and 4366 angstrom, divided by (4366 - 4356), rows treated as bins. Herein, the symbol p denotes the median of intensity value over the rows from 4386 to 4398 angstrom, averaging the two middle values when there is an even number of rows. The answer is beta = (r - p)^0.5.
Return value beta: 1.1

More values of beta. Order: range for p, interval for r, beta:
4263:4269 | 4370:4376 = 0.7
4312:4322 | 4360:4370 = 0.6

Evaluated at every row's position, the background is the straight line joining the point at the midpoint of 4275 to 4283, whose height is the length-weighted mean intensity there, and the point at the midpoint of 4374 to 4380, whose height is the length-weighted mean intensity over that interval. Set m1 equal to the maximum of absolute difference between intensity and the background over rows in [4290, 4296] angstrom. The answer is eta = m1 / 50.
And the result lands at 0.05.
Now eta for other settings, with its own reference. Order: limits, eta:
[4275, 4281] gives 0.04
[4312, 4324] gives 0.04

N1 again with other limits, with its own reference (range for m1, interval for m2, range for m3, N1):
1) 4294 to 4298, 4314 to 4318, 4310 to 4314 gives 177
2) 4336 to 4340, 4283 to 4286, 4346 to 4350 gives 169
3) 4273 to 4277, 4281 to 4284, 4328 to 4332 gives 150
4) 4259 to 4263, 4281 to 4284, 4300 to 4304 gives 267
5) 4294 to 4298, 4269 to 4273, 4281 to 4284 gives 160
